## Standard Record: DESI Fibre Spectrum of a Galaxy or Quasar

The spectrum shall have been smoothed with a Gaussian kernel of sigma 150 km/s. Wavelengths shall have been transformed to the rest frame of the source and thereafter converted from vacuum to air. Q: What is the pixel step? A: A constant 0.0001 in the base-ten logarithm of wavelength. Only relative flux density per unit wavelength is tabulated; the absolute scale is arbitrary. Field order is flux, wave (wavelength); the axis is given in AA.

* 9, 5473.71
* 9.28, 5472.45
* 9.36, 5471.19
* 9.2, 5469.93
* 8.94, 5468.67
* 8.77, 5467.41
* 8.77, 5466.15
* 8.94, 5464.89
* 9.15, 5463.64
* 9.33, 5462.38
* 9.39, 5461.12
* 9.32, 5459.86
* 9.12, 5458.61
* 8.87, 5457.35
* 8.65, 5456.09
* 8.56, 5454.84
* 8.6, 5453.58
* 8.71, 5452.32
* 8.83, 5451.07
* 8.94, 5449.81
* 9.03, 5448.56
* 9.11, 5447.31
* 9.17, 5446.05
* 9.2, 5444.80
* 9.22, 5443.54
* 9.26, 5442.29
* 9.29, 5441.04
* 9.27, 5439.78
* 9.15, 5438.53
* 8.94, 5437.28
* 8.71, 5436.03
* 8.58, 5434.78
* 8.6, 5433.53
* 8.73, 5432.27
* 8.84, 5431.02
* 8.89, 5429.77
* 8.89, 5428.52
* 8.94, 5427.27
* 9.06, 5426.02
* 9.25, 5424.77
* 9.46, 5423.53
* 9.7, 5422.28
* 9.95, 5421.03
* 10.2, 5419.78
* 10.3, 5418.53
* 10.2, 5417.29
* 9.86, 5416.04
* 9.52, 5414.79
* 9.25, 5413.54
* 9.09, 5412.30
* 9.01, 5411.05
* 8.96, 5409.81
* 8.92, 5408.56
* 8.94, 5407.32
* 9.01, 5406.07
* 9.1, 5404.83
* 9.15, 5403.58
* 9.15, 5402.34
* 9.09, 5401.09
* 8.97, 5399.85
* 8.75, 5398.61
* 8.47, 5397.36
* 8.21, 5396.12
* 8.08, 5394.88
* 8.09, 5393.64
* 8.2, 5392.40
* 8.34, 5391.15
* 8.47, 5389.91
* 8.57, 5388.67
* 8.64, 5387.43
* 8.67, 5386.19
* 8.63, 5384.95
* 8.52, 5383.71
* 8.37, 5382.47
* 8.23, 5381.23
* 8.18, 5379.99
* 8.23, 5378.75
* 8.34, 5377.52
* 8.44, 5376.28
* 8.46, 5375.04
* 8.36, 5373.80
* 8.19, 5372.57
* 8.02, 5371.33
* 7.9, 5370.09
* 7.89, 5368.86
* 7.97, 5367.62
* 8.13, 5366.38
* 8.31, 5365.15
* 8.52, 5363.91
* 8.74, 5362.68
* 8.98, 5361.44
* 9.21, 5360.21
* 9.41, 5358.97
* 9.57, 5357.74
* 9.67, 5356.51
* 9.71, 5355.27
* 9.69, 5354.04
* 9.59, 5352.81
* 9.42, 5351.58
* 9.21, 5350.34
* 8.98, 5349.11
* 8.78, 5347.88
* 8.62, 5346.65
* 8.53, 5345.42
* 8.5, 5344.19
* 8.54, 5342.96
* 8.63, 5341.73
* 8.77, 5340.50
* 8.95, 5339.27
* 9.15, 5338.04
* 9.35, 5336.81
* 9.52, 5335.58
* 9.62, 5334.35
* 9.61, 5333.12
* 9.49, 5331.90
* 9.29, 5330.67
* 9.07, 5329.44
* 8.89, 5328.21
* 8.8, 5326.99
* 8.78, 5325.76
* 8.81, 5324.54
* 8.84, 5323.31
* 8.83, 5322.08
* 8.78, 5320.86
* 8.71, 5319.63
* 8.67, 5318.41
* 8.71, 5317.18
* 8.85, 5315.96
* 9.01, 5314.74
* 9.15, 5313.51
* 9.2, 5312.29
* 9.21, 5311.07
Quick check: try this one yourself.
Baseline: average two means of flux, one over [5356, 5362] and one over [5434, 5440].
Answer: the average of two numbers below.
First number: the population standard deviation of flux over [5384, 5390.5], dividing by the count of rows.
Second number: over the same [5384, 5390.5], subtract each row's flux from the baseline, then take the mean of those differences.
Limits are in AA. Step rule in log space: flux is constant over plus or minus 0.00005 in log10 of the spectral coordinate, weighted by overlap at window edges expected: 0.31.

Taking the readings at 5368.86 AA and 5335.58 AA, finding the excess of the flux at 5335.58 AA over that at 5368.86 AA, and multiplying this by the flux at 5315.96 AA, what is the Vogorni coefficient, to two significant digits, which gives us 14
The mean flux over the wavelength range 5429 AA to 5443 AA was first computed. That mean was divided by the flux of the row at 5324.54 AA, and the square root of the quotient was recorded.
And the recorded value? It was 1.007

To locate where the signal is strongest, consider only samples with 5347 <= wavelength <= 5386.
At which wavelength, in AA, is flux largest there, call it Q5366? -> 5355.27 AA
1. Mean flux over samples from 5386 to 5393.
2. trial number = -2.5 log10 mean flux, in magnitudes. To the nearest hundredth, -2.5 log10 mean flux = -2.32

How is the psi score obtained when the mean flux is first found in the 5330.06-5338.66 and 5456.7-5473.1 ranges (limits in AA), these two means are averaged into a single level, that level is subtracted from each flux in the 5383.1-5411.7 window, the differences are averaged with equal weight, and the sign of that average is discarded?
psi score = 0.58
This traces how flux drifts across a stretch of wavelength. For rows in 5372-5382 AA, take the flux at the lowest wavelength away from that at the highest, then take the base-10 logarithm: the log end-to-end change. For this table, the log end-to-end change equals -1.4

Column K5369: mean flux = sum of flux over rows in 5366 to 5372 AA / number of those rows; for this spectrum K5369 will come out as 8.0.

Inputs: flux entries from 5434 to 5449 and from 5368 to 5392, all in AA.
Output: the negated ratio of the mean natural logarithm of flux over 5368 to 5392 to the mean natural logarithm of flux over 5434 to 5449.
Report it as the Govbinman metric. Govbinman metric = -0.96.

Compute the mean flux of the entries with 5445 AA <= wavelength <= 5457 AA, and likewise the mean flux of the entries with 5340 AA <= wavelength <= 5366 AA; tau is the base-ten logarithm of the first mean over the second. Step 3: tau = -0.008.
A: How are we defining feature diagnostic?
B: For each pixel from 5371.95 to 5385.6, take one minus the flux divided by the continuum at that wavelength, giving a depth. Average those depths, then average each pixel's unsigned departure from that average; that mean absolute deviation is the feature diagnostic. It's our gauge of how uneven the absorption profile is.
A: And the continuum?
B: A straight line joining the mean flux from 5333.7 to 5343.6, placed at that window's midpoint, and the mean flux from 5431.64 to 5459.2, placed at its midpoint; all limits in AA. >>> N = 0.01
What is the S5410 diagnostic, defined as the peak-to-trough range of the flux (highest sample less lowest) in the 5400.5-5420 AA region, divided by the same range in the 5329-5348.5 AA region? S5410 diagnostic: 1.2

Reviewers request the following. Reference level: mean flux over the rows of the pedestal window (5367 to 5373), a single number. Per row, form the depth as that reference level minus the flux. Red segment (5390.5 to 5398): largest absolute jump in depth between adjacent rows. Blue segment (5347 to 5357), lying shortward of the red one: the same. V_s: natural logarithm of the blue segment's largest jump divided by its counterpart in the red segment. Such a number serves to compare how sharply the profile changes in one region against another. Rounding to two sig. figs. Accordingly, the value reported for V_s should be -0.12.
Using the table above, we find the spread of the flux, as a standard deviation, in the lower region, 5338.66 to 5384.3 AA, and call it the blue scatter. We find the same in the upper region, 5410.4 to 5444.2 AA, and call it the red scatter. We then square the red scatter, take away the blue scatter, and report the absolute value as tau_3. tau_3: 0.30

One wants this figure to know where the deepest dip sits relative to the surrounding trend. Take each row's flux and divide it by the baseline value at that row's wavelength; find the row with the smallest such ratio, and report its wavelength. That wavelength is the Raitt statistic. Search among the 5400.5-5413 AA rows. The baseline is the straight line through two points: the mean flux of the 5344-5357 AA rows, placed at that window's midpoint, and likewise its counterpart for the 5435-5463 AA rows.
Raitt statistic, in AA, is 5408.56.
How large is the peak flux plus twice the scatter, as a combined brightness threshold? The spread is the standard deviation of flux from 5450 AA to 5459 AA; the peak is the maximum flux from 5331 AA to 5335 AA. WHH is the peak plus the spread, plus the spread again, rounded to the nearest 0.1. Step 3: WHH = 10.0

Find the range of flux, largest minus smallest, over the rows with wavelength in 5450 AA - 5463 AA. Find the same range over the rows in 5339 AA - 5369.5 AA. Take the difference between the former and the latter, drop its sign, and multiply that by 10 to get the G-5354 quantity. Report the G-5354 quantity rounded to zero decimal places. 10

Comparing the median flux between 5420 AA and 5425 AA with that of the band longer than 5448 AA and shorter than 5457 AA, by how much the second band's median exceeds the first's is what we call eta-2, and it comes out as -0.9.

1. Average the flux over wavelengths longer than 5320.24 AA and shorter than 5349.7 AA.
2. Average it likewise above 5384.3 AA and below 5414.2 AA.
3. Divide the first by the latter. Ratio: 1.03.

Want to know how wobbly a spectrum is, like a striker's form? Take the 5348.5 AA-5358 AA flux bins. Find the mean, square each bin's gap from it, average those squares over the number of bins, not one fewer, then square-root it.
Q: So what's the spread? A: 0.24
